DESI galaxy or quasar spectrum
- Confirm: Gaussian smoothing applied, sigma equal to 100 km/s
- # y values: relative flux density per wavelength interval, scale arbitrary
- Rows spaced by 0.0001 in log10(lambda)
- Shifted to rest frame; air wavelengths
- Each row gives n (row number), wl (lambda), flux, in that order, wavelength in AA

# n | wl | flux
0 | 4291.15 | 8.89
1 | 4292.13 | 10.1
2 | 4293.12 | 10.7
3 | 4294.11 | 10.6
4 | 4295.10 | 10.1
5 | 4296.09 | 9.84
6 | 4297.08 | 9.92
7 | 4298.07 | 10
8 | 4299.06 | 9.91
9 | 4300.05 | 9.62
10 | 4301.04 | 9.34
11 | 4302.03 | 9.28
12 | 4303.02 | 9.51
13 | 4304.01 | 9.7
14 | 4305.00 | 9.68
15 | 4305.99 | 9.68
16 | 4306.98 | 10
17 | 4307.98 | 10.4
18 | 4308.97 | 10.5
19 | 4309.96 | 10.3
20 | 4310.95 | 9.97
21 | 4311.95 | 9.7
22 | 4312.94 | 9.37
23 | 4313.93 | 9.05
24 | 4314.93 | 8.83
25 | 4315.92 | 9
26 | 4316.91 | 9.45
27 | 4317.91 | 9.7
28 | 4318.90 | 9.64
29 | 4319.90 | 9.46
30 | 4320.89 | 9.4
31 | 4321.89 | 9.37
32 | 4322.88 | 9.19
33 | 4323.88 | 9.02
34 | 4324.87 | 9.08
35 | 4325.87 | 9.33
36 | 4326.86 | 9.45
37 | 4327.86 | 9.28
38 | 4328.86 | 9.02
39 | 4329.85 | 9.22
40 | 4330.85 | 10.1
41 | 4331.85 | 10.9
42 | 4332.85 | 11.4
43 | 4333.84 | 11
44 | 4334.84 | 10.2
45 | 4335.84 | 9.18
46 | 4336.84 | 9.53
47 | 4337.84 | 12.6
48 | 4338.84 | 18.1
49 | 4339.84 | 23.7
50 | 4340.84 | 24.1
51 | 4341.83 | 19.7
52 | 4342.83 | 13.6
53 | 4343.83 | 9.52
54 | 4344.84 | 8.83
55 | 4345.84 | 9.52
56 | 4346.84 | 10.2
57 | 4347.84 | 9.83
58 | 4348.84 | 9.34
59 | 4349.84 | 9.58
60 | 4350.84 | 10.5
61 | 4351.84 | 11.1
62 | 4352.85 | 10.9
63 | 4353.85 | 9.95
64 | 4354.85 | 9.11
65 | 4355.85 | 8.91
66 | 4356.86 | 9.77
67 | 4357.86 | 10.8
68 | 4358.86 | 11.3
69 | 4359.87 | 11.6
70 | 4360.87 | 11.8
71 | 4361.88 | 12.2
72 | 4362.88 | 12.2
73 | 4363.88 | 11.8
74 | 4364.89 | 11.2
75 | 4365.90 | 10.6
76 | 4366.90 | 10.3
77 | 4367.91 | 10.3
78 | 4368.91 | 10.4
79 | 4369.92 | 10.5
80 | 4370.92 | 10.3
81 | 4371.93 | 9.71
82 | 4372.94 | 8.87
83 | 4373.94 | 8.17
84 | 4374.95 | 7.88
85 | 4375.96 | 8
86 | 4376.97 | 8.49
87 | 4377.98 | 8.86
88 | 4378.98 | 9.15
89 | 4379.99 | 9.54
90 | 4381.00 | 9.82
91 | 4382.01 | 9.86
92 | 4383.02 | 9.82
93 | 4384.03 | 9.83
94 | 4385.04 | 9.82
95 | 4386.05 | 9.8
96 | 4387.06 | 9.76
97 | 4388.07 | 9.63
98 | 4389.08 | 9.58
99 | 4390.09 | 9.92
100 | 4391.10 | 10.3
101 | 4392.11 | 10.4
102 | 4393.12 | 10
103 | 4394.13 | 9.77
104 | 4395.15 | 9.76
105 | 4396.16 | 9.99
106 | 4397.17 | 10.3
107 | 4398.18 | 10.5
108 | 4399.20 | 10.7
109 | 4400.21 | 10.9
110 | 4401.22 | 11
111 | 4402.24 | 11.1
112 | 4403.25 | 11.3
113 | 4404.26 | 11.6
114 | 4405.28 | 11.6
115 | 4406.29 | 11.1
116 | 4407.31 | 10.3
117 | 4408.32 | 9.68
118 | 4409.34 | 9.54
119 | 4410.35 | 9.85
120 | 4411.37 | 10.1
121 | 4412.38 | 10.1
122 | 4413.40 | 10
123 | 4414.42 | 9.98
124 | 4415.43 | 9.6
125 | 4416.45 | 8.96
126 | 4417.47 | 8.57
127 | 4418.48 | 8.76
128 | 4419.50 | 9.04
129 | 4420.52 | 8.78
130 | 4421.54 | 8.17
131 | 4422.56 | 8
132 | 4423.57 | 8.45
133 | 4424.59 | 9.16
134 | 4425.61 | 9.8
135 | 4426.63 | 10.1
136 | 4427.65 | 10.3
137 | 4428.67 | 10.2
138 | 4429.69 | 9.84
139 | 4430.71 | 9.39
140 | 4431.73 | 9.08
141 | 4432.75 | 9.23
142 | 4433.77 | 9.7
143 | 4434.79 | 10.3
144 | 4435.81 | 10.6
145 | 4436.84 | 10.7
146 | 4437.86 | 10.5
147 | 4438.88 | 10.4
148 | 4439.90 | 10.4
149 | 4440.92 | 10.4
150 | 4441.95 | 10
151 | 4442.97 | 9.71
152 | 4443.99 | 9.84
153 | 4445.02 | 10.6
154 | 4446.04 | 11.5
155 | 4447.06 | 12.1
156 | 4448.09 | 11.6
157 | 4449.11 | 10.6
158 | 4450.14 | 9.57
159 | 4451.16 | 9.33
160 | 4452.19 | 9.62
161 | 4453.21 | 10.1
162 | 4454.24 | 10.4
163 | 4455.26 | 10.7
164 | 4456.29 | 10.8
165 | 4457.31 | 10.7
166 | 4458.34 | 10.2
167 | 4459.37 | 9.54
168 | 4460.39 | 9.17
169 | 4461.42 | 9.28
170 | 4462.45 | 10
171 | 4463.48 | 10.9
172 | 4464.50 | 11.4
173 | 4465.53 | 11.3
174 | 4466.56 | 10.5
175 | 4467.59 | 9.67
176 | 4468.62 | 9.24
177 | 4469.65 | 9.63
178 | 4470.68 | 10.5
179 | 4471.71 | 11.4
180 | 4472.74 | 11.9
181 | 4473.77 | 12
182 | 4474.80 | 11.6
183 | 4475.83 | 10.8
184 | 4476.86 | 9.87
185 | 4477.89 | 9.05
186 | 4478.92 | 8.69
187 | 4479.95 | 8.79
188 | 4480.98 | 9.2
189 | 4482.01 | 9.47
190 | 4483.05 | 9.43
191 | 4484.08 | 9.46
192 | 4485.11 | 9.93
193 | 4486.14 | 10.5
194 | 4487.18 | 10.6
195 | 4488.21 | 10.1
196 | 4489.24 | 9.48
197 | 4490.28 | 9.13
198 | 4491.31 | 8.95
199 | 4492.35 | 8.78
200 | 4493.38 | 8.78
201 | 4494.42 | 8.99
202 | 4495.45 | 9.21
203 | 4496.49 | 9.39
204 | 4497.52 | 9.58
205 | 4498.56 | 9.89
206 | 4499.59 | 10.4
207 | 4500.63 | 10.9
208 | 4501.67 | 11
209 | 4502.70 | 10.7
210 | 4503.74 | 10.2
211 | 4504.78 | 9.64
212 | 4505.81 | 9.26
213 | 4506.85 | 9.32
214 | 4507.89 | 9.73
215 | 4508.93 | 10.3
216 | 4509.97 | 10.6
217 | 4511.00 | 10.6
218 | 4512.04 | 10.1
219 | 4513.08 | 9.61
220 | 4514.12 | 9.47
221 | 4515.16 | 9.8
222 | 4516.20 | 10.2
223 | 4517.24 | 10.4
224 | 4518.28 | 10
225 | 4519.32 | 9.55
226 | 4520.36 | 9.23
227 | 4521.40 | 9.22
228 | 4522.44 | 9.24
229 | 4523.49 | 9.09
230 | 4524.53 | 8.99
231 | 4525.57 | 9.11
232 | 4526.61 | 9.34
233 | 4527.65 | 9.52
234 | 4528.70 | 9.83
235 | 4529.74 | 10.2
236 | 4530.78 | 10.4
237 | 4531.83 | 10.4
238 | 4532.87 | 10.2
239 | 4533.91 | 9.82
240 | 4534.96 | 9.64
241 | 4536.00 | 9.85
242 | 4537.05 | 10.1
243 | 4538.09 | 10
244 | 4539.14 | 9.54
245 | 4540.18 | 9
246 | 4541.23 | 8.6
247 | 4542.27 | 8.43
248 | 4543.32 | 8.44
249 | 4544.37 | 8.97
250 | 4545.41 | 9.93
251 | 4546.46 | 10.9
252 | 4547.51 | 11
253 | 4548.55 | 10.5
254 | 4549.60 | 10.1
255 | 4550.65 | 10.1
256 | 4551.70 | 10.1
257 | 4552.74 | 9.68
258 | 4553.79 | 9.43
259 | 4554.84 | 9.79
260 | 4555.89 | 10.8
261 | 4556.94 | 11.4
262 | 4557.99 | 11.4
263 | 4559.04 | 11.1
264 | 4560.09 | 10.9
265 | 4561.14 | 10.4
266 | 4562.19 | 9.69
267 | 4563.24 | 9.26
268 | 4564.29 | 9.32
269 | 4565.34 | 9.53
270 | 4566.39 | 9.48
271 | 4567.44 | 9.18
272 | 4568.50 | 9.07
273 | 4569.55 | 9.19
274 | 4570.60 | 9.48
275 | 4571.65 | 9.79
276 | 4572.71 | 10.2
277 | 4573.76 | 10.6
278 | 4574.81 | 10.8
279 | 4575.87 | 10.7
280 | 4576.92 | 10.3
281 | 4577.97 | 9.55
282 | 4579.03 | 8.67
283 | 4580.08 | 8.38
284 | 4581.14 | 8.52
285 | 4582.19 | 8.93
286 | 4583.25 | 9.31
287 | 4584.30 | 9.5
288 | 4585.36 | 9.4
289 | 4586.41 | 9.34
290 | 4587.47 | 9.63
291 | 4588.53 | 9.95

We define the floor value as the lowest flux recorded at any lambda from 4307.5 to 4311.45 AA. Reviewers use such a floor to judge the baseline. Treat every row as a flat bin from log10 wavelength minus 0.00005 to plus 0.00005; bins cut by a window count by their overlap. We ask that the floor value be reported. 9.97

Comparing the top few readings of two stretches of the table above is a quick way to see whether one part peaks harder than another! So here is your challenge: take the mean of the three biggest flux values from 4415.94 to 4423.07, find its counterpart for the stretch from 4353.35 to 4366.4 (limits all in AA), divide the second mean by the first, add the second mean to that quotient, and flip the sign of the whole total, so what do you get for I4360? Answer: -13.4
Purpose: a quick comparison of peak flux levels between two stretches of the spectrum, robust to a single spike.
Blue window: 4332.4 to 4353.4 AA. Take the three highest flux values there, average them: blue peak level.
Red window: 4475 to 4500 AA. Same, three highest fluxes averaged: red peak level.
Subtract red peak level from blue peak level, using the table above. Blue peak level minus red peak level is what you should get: 11.9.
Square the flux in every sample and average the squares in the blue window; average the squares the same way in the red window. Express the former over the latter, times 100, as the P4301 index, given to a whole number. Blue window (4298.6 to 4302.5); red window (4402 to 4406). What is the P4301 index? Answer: 70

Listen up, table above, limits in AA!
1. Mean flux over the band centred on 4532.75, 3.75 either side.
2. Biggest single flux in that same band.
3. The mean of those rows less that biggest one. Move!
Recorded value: -0.3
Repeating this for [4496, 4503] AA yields -0.7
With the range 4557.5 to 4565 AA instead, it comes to -1.1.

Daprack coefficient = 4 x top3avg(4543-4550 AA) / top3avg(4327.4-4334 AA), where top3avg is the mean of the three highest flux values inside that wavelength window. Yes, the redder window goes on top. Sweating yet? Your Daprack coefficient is 3.9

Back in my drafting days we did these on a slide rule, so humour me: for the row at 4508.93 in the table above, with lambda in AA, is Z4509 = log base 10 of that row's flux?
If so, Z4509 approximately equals 1.013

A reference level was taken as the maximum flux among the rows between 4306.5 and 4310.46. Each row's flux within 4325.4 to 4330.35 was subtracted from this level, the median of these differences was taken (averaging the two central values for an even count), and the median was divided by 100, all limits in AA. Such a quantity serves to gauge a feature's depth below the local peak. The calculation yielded 0.012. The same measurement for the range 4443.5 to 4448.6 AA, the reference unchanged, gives -0.010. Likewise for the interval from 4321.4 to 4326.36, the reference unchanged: 0.013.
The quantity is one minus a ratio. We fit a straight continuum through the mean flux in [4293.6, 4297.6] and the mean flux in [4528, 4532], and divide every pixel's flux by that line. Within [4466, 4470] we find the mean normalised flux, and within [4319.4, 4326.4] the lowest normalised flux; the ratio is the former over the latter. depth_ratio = -0.08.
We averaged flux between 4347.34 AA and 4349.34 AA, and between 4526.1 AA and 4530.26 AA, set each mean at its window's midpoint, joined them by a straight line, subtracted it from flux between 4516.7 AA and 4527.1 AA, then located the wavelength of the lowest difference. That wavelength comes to 4524.53 AA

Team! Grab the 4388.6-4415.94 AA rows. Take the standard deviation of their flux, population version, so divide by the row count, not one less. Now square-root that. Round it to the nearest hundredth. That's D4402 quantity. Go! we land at 0.78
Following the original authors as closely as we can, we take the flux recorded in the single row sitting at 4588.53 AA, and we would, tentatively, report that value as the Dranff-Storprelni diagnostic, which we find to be 9.95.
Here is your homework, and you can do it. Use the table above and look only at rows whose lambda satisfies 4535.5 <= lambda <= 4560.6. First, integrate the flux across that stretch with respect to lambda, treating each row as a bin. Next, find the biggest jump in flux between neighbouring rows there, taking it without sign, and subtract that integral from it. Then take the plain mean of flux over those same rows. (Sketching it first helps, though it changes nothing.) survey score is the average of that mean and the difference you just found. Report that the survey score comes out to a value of -120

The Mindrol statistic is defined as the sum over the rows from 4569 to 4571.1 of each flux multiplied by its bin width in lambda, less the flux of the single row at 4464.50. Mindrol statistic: 8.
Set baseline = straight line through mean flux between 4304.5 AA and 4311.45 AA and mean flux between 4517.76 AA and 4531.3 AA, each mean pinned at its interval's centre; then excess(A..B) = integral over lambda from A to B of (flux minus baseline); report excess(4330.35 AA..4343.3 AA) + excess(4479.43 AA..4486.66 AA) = 53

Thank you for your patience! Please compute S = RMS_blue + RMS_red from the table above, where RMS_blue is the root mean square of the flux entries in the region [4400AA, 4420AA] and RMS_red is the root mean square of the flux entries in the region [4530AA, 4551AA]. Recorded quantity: 20.0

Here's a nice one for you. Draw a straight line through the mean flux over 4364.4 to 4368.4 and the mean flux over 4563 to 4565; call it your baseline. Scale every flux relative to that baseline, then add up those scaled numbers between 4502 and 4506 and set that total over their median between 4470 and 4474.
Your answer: 3.49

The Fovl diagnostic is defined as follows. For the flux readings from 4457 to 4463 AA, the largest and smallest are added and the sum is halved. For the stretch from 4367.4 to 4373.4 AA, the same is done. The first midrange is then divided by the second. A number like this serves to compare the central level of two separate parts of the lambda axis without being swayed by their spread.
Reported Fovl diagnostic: 1.03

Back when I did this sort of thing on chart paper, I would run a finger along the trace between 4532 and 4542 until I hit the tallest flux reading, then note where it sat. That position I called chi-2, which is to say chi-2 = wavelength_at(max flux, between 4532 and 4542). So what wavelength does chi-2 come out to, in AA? 4532.87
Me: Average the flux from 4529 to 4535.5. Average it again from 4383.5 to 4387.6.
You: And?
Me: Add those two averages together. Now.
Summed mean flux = 19.9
